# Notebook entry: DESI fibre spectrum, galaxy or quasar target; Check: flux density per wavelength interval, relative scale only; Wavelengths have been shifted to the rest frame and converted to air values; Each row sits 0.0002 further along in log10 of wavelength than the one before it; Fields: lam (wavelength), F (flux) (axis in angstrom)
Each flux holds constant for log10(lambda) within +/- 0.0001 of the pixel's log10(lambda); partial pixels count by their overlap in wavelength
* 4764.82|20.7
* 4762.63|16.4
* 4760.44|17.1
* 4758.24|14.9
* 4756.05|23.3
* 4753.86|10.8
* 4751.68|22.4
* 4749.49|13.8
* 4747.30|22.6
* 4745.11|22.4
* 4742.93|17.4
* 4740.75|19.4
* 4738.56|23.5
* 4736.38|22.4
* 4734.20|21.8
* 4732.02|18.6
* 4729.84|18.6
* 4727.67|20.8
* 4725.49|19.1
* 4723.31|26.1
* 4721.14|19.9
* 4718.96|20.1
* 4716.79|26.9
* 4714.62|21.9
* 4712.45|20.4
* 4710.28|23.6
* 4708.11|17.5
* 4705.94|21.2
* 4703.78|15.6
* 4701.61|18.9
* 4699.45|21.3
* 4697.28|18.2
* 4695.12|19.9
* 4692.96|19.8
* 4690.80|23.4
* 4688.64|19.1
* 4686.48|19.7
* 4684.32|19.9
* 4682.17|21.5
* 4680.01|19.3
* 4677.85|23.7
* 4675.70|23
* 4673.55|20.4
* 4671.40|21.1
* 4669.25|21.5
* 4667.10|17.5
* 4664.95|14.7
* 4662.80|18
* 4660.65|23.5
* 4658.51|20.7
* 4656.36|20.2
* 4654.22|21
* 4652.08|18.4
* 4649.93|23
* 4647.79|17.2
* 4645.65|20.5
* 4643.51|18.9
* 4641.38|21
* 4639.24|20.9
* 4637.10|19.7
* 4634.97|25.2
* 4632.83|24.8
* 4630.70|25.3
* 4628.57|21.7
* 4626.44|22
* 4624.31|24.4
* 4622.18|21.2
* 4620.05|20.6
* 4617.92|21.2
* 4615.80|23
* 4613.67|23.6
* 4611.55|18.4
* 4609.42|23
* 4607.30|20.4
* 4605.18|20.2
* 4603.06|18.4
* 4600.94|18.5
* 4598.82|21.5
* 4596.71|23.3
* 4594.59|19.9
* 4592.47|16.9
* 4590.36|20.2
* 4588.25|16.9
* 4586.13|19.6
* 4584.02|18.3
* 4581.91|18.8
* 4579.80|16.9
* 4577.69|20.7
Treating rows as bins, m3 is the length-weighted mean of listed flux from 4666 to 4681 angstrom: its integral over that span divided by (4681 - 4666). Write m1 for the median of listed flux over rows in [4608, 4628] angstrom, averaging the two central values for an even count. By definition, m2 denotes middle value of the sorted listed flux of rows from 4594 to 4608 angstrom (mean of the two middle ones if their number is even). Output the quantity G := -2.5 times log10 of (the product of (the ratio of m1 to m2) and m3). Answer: -3.39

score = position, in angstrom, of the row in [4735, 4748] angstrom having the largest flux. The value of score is 4738.56 angstrom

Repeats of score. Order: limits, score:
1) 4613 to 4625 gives 4624.31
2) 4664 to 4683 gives 4677.85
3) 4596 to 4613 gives 4596.71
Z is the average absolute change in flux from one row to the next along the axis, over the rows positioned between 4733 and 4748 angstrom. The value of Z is 2.2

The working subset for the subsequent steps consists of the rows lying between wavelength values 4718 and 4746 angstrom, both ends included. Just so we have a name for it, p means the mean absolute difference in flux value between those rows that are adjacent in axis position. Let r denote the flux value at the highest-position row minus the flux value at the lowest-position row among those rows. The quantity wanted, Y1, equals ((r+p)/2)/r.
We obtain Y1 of 1.10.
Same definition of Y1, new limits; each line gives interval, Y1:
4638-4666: 0.28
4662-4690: 1.39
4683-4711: 0.89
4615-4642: 0.08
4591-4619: 0.77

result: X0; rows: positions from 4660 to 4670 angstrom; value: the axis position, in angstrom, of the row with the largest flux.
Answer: 4660.65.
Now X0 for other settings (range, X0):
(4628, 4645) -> 4630.70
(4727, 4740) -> 4738.56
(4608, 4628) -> 4624.31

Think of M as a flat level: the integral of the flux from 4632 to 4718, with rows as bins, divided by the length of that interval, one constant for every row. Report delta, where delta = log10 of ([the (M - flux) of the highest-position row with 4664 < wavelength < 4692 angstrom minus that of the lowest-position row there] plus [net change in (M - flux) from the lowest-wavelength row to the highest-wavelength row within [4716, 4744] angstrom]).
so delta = -0.10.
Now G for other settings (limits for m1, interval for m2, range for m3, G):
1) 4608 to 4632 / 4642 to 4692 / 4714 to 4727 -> -3.45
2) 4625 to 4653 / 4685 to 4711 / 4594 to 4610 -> -3.35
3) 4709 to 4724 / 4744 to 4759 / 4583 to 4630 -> -3.26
